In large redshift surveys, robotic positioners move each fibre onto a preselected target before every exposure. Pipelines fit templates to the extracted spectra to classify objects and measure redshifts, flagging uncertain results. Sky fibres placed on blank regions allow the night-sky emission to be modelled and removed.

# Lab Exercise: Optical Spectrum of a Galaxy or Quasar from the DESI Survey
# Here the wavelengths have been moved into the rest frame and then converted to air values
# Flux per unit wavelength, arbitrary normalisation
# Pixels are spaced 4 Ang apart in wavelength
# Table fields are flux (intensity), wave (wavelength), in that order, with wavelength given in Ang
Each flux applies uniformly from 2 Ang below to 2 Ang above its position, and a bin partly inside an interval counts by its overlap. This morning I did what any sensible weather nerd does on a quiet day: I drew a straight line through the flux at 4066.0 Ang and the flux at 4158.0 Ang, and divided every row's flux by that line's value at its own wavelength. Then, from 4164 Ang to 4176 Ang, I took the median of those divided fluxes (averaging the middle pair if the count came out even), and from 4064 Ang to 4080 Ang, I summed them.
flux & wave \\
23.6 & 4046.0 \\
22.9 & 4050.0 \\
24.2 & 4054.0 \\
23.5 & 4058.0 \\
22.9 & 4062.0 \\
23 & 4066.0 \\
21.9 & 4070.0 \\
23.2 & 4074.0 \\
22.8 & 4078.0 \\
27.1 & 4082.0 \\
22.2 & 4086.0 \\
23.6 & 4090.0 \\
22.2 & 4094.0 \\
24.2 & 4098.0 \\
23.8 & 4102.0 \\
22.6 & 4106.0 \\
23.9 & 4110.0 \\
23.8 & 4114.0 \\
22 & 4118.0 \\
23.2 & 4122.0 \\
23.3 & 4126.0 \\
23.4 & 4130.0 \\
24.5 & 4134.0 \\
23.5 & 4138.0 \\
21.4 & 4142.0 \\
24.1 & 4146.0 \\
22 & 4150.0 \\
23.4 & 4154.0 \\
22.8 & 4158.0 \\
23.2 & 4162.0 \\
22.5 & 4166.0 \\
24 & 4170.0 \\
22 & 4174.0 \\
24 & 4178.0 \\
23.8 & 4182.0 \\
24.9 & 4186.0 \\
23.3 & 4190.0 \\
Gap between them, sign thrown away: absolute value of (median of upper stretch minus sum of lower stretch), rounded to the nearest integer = 3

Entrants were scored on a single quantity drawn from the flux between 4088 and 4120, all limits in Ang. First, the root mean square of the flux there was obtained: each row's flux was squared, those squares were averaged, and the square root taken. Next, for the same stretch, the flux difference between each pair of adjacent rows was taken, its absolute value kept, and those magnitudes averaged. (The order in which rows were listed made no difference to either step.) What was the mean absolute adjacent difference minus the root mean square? -22.1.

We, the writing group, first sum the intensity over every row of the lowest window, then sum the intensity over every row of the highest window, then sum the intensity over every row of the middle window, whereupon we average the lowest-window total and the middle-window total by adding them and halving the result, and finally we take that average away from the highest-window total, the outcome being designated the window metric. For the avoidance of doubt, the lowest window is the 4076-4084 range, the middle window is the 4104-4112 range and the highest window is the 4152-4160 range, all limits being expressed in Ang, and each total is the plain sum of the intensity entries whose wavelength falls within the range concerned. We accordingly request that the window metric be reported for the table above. -2.0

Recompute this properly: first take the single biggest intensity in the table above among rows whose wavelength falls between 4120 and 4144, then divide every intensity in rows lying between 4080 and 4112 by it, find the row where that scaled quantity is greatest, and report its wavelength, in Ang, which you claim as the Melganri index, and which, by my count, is 4082.0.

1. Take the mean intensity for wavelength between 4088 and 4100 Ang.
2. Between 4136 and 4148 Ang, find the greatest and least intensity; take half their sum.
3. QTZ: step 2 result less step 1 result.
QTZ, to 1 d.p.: -0.6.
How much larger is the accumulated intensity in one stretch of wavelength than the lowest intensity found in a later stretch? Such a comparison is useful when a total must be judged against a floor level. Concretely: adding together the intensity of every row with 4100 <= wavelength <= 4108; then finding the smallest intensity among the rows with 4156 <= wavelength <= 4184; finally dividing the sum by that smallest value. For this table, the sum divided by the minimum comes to 2.1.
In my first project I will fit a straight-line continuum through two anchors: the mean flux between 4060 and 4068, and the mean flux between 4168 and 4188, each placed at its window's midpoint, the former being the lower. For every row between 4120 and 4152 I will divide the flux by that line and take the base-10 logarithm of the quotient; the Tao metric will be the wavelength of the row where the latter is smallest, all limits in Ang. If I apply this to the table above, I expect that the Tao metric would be 4142.0 Ang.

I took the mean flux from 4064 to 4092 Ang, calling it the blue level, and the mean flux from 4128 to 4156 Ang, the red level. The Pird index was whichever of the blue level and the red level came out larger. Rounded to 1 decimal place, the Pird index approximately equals 23.4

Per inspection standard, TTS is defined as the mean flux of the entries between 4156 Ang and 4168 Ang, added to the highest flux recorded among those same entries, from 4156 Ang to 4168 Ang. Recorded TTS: 46.0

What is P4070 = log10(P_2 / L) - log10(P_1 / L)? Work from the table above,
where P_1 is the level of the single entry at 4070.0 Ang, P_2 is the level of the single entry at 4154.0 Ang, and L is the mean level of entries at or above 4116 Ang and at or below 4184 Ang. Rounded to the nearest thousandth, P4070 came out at 0.029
